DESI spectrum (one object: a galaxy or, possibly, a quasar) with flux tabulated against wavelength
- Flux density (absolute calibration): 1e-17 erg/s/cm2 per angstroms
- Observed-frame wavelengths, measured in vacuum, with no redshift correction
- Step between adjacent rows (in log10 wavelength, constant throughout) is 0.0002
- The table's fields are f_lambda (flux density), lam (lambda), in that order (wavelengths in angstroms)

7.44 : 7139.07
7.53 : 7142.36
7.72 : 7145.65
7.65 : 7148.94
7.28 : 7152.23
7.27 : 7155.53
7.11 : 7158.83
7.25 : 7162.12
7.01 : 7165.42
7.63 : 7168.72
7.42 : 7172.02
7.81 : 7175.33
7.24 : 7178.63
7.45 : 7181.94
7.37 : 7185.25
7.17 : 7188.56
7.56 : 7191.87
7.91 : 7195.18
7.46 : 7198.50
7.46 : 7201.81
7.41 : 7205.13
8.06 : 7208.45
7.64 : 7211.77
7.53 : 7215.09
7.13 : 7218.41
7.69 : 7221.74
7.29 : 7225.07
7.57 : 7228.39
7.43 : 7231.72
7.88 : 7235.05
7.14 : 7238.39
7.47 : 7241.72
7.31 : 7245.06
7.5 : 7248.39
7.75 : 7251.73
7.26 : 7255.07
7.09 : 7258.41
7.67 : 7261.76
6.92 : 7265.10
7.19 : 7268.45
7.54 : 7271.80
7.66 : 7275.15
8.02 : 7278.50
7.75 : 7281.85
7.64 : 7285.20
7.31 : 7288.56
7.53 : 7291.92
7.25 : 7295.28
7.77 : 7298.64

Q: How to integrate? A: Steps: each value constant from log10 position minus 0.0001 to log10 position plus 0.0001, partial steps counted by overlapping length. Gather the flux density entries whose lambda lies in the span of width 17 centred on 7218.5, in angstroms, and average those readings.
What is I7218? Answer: 7.46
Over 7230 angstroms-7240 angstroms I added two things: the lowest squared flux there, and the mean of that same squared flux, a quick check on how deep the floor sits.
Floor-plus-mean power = 107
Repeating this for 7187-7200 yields 108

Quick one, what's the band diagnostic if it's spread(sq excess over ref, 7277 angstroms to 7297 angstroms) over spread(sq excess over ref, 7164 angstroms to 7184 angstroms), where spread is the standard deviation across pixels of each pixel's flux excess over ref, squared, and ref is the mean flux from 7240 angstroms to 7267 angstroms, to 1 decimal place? 2.1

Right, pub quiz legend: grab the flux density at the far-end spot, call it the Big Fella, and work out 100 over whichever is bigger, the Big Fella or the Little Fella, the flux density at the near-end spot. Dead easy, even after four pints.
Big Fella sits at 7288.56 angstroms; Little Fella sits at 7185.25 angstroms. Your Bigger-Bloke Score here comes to 13.6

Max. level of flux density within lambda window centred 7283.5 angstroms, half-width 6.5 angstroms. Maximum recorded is 8.02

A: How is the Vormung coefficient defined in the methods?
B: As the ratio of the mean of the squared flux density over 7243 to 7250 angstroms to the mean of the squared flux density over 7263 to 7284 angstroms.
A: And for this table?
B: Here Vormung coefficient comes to 0.97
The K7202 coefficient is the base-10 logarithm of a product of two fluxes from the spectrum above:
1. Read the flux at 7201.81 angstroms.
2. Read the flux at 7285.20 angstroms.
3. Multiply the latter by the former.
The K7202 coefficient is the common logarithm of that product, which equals 1.76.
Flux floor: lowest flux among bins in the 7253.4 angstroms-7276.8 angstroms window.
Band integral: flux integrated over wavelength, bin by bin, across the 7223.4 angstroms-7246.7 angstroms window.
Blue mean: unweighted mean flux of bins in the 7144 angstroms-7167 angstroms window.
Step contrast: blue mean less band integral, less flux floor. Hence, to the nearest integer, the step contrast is -173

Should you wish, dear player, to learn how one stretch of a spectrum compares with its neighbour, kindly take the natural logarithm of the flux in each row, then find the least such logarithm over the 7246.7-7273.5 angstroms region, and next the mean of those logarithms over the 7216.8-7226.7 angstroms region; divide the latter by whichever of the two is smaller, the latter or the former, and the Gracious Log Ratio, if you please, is 1.03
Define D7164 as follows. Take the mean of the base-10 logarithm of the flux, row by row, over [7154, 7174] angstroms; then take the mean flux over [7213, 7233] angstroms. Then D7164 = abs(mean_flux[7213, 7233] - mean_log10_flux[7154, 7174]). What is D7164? 6.58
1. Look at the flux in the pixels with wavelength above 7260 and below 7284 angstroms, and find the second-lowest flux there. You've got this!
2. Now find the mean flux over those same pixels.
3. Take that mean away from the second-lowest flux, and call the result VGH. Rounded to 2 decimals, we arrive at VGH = -0.35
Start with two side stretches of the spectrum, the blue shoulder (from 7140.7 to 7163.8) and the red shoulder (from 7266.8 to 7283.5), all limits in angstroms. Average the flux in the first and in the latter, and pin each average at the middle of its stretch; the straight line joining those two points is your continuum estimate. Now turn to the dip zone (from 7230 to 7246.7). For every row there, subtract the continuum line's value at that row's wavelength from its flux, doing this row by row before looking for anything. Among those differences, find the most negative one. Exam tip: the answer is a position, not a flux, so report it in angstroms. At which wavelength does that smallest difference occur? 7238.39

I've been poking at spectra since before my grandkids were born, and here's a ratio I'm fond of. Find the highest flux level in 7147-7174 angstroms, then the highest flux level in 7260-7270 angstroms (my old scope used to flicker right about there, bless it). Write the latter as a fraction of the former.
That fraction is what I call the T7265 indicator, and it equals 1.00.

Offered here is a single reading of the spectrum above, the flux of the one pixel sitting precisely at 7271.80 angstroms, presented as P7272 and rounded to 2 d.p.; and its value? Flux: 7.54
